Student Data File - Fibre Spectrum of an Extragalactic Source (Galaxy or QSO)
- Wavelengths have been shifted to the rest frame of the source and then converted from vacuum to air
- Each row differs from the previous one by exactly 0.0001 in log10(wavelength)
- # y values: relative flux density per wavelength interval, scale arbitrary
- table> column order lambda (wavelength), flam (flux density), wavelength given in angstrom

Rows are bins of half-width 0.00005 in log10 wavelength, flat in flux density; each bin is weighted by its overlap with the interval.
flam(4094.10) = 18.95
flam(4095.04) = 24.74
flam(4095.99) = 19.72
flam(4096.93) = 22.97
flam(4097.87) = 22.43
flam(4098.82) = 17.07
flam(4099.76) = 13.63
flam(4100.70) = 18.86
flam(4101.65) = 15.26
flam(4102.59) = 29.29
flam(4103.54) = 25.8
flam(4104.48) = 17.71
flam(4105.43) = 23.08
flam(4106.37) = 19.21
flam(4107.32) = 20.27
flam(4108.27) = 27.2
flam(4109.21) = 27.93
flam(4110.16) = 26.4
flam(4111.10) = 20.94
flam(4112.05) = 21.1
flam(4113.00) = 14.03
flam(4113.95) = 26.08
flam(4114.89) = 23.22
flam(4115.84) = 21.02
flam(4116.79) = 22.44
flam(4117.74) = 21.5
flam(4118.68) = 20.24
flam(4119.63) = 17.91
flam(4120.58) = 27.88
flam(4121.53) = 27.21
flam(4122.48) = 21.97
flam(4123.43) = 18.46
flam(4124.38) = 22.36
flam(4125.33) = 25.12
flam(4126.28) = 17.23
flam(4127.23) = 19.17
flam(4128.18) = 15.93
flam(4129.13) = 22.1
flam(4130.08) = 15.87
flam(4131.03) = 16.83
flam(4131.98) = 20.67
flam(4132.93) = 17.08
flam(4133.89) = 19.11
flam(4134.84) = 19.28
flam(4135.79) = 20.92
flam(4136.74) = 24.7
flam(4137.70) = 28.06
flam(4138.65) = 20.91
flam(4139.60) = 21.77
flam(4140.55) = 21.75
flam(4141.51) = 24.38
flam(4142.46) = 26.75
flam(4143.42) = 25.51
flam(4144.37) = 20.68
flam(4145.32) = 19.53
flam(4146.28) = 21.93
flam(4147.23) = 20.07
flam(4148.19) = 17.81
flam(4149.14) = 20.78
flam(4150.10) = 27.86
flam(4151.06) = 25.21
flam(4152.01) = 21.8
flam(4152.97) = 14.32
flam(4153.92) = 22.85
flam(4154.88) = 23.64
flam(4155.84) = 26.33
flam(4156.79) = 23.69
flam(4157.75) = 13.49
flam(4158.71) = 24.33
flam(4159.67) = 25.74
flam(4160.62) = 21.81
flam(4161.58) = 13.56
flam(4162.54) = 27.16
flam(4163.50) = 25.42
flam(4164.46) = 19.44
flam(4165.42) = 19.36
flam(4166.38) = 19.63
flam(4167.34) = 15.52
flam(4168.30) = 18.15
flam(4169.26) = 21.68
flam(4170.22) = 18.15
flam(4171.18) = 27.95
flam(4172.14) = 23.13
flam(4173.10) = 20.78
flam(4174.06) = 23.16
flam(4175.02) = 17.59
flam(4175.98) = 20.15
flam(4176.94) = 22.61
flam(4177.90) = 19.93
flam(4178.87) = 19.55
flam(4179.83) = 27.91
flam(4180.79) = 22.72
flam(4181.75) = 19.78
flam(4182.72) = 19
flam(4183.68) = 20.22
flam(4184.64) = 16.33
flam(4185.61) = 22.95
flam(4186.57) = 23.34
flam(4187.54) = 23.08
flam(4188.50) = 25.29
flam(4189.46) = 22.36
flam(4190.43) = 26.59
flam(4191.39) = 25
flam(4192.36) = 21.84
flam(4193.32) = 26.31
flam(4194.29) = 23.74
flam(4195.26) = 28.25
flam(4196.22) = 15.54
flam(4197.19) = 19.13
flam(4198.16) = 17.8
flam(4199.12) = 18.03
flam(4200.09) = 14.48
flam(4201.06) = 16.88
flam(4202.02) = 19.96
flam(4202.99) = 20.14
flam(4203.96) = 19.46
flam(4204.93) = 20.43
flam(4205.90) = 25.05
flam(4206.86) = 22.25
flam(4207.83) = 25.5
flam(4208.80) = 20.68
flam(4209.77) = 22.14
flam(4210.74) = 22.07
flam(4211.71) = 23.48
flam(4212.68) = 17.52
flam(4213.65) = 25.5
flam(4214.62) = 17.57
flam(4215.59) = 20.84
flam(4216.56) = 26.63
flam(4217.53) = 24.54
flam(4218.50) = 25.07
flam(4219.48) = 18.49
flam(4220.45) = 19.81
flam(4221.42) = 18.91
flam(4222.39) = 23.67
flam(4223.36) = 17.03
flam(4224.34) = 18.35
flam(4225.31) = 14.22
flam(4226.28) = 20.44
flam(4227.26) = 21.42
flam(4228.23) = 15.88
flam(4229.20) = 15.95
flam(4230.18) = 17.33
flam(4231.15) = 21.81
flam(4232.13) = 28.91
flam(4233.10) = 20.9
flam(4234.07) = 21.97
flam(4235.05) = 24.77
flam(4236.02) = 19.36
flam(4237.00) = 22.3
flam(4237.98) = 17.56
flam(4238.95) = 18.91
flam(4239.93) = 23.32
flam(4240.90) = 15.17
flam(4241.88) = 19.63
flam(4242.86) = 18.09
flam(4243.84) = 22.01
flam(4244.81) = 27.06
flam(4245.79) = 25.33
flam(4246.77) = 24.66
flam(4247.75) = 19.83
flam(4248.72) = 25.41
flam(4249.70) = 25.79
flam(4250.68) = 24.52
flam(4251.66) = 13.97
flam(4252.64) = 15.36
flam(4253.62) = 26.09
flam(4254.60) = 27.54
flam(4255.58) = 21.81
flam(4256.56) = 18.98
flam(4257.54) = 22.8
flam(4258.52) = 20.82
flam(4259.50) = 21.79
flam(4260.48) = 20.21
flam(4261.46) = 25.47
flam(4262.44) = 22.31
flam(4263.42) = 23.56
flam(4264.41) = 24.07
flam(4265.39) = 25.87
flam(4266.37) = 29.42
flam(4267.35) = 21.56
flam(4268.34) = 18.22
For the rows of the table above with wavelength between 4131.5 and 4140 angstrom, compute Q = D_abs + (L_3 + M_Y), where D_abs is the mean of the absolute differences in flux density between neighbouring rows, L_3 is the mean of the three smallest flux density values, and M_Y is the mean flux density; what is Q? 42.7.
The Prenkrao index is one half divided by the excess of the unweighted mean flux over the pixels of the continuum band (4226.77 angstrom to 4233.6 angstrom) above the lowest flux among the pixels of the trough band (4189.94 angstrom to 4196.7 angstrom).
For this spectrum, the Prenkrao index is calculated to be 0.10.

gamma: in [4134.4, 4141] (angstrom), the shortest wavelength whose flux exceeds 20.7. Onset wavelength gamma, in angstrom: 4135.79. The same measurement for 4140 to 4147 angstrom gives 4140.55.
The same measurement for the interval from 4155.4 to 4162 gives 4155.84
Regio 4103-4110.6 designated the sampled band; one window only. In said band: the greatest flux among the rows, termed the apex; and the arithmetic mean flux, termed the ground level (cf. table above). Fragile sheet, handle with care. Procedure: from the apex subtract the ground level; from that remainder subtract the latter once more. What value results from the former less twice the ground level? -19.0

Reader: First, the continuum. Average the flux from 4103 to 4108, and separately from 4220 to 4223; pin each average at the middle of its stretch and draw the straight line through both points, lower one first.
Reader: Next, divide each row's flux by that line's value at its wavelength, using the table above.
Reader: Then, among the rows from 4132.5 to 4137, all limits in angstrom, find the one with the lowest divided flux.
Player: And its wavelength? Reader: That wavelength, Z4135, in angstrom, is 4132.93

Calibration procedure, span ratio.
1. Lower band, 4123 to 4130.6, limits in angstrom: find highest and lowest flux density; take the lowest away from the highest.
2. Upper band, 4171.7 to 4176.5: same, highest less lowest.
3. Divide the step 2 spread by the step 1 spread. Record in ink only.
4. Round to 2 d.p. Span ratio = 0.60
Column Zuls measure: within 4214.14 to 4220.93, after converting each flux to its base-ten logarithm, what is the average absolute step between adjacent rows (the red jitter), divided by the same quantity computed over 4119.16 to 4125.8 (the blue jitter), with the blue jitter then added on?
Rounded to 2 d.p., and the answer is 0.85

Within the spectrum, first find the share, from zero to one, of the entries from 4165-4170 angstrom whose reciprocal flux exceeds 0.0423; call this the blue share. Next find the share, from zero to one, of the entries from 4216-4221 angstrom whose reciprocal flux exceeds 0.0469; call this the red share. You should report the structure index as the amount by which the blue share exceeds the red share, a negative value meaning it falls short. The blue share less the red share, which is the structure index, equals 0.6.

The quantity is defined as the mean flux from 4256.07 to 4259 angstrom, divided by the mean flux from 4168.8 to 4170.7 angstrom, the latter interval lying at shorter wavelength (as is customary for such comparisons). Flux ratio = 1.05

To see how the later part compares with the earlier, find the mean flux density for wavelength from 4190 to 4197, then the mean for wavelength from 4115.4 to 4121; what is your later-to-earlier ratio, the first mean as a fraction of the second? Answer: 1.09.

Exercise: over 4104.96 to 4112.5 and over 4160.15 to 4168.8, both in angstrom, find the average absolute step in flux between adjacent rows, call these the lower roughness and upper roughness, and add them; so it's 7.4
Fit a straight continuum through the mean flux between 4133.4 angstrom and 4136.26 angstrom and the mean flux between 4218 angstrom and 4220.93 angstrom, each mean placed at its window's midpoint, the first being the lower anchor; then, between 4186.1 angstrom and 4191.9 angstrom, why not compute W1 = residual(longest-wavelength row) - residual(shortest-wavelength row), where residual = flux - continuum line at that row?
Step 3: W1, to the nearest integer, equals 2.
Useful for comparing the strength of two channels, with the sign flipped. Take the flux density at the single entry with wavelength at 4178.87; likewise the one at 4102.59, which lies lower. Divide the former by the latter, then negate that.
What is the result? -0.67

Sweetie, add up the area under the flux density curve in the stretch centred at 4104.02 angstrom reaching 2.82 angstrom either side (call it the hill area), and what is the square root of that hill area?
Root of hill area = 11.1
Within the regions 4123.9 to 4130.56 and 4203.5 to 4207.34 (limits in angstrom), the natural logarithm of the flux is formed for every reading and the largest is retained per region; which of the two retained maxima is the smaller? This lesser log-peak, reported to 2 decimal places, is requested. 3.22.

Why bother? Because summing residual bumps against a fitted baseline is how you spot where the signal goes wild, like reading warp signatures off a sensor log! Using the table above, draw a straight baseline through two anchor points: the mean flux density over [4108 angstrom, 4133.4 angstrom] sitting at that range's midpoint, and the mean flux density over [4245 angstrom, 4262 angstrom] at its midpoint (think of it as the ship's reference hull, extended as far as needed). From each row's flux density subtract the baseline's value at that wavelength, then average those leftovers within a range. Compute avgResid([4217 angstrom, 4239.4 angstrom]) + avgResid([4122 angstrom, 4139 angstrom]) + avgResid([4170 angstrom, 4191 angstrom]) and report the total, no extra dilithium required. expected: -2.9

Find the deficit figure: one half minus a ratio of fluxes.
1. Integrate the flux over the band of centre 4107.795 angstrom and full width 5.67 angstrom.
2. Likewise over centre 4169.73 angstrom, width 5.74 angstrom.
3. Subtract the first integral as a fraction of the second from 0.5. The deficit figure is -0.64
